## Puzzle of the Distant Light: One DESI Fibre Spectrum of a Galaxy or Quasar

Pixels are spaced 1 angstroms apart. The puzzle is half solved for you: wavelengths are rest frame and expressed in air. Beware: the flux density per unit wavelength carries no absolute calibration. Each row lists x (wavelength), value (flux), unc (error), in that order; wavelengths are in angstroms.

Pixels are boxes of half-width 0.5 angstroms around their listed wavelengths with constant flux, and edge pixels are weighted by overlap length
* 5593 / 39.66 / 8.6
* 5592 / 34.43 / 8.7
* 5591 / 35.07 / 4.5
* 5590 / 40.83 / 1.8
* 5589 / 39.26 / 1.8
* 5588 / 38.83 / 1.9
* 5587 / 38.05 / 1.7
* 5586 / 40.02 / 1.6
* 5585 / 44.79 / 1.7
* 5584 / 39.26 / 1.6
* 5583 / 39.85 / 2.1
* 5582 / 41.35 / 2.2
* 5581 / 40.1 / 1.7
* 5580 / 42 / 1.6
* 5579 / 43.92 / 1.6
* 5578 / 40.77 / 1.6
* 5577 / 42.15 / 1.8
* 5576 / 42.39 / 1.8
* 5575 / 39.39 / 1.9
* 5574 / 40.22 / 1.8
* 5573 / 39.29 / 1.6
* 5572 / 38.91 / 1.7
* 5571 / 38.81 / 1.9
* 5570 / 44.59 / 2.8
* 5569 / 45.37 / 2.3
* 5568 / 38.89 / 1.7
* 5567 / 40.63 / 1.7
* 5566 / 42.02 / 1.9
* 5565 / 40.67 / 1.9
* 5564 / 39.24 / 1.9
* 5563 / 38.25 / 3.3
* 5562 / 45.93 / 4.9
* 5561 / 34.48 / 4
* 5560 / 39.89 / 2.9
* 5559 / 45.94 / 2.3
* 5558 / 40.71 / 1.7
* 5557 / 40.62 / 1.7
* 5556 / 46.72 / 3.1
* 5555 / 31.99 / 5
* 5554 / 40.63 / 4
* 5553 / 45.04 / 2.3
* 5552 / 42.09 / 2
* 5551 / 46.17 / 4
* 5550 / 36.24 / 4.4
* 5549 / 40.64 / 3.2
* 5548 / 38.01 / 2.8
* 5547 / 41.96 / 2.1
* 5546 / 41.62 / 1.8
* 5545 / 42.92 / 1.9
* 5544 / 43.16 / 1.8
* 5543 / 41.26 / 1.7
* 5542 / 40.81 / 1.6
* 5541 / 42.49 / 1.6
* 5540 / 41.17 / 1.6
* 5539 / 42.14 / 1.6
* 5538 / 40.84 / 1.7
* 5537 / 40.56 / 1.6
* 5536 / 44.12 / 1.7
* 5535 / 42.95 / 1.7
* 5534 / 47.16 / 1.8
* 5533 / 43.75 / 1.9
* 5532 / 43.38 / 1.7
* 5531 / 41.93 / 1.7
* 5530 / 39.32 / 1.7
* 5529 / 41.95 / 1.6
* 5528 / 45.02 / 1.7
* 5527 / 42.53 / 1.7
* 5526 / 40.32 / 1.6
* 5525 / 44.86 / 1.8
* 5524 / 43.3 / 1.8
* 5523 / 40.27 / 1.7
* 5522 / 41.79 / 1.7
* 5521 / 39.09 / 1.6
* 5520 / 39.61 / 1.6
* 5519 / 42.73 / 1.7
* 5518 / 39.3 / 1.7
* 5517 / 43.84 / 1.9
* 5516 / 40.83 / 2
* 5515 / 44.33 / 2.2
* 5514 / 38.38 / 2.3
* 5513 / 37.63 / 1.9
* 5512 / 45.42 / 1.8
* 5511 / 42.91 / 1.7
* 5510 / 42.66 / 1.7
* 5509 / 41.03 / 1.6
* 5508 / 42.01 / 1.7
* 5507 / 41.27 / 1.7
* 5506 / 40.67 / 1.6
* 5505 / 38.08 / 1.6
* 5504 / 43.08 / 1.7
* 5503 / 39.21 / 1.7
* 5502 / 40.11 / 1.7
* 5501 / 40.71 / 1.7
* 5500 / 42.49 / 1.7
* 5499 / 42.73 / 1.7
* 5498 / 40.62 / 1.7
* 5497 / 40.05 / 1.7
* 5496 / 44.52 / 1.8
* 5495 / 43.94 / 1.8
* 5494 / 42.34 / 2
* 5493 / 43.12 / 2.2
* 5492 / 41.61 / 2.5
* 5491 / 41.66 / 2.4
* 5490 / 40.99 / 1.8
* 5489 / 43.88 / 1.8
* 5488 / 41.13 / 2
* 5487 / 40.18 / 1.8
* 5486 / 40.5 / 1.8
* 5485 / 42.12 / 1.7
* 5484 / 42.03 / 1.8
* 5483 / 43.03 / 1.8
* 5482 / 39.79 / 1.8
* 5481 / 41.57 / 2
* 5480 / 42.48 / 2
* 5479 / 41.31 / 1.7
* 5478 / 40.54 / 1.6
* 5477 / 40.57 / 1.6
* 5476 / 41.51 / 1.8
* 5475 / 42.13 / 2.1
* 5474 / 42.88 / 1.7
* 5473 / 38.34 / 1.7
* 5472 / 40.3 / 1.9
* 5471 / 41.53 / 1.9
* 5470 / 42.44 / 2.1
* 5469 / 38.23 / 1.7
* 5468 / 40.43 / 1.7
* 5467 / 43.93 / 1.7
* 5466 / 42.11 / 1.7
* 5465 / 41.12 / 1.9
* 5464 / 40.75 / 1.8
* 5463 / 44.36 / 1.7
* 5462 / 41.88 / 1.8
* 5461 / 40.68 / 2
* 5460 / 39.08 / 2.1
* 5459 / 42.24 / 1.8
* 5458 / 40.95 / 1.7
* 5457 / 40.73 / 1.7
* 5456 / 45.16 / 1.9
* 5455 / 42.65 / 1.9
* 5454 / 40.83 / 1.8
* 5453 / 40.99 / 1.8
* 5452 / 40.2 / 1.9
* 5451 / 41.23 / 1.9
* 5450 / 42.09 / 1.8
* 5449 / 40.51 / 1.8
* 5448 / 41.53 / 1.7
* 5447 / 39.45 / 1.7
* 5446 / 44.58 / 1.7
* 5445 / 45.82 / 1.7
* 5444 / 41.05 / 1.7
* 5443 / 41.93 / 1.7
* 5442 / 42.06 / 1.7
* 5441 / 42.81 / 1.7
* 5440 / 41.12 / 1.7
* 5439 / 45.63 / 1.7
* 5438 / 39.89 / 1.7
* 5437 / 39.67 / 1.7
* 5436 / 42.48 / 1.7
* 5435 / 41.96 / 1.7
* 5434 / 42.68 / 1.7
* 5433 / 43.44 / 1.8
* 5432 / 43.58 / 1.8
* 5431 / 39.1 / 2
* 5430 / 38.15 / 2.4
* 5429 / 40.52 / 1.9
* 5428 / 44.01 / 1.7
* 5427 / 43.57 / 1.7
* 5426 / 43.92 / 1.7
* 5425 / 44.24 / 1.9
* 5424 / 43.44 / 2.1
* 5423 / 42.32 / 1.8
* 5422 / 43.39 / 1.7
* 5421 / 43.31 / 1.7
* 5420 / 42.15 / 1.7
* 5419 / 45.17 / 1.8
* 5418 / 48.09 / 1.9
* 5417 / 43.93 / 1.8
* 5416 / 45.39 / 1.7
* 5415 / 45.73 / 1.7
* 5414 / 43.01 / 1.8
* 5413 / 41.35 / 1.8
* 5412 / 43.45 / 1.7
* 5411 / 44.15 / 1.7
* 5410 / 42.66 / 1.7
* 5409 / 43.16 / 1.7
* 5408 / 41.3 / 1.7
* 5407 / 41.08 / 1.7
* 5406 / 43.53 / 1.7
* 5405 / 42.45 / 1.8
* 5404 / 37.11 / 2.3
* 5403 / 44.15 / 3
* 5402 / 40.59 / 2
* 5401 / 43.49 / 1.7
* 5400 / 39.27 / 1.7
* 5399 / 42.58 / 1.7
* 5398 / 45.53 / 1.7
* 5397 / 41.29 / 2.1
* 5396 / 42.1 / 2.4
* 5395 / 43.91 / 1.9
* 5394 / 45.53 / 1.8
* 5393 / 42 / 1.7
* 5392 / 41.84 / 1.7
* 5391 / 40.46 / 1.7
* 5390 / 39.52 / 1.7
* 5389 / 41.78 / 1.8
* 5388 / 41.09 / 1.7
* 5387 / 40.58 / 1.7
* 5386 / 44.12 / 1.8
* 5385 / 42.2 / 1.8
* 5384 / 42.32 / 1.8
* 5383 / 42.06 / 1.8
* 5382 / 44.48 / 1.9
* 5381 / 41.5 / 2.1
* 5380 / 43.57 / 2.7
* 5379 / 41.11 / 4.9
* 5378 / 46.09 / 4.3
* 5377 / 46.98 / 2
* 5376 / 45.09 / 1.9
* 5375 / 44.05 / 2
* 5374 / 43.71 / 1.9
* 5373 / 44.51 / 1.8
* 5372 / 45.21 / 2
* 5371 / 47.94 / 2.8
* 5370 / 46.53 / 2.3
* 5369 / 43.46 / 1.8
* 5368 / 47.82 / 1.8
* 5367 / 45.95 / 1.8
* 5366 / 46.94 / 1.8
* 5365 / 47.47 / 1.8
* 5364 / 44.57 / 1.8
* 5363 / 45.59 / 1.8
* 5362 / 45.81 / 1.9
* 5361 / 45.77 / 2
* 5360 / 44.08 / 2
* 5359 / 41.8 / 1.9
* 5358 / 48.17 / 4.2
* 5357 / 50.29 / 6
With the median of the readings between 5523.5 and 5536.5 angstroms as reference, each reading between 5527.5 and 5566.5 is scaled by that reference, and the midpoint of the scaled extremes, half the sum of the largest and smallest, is 0.91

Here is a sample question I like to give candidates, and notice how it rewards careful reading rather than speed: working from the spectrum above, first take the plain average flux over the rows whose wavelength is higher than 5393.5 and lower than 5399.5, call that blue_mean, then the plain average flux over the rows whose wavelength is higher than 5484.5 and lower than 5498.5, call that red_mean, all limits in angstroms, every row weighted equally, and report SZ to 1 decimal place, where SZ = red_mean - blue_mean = -1.6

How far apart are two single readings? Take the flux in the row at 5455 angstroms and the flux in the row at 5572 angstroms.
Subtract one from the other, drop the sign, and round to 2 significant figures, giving 3.7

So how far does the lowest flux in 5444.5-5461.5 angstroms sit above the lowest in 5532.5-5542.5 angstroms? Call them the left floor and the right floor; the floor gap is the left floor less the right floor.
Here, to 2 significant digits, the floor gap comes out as -1.5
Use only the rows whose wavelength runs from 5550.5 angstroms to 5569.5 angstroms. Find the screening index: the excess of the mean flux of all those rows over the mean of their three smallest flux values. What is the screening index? 6.4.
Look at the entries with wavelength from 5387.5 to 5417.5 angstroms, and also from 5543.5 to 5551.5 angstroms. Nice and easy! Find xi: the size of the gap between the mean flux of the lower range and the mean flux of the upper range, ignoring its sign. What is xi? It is 1.1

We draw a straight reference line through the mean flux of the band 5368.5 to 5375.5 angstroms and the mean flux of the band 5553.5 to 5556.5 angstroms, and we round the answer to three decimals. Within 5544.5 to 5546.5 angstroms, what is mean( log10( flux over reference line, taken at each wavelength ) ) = 0.023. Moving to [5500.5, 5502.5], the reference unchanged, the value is -0.010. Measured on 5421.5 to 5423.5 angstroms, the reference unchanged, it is -0.008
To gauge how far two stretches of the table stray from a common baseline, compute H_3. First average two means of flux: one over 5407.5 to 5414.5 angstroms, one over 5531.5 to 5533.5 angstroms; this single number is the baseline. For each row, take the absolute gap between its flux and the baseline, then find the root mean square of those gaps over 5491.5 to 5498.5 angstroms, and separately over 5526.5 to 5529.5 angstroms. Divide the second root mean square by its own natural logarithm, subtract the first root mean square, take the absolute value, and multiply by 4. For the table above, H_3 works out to 12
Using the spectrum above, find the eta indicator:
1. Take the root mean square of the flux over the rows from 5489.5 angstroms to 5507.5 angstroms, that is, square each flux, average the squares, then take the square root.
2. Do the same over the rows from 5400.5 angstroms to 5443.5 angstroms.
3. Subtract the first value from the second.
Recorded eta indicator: 1.2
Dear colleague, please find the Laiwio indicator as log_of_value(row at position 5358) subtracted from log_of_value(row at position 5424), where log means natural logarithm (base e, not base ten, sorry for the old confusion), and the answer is -0.103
